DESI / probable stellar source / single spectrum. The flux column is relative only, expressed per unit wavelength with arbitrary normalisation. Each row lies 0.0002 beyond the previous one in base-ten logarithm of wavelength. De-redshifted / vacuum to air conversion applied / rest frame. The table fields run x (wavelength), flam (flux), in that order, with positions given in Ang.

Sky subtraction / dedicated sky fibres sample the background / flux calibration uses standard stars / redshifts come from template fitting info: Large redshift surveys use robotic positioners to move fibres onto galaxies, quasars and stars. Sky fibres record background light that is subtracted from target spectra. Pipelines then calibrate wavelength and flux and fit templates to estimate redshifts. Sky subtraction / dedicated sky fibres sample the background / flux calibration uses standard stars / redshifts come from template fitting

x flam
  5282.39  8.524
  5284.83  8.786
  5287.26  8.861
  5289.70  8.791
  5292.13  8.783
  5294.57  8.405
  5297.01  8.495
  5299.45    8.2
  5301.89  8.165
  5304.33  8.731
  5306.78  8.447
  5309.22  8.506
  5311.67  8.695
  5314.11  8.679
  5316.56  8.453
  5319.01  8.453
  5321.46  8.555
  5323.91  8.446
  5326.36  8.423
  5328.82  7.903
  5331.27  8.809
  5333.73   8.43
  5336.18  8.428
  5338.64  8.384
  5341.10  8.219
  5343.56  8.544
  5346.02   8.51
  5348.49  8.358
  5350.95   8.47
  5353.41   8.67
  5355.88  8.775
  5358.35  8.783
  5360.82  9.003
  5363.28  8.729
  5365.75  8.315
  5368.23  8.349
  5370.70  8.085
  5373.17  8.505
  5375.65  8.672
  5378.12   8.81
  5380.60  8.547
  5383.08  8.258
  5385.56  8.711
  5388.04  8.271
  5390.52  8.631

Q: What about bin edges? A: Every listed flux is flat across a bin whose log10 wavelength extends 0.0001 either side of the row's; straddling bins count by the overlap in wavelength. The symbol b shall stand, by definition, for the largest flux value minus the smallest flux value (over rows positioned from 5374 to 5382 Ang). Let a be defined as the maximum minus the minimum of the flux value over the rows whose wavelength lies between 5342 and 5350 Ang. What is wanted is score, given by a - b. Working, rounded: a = 0.2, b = 0.3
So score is -0.1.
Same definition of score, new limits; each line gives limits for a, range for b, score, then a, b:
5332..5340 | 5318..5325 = -0.1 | 0.0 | 0.1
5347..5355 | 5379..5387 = -0.1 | 0.3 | 0.5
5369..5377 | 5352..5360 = 0.5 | 0.6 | 0.1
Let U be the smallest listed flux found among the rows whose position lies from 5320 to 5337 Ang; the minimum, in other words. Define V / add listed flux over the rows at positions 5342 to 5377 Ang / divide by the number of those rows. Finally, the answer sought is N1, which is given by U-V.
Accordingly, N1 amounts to -0.652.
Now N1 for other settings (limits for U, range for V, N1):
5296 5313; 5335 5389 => -0.353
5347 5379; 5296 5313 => -0.378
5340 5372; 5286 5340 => -0.417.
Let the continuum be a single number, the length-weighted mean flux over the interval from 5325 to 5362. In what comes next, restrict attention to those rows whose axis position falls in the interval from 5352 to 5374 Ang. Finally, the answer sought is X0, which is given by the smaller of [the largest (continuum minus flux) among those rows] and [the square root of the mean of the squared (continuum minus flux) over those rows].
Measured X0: 0.280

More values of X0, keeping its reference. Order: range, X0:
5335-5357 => 0.160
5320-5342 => 0.256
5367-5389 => 0.233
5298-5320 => 0.194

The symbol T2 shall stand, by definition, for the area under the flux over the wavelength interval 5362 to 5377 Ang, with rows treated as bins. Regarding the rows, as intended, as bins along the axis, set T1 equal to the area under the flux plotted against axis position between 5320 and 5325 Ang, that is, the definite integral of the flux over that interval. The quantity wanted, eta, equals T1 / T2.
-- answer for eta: 0.34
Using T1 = 43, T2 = 127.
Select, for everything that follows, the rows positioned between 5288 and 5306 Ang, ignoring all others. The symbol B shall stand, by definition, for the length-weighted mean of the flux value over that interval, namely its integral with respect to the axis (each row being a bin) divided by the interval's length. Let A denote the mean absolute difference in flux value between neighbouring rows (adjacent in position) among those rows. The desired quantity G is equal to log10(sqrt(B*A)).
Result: 0.14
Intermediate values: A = 0.23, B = 8.52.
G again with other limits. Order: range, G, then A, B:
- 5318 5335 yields 0.23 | 0.34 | 8.43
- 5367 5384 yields 0.17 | 0.26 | 8.47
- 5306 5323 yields -0.04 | 0.10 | 8.54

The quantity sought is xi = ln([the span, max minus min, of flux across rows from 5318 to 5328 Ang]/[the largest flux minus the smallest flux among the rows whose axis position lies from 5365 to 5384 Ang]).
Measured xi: -1.7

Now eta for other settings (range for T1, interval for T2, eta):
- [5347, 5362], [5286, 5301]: 1.01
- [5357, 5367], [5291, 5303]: 0.86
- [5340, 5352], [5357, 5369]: 0.97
